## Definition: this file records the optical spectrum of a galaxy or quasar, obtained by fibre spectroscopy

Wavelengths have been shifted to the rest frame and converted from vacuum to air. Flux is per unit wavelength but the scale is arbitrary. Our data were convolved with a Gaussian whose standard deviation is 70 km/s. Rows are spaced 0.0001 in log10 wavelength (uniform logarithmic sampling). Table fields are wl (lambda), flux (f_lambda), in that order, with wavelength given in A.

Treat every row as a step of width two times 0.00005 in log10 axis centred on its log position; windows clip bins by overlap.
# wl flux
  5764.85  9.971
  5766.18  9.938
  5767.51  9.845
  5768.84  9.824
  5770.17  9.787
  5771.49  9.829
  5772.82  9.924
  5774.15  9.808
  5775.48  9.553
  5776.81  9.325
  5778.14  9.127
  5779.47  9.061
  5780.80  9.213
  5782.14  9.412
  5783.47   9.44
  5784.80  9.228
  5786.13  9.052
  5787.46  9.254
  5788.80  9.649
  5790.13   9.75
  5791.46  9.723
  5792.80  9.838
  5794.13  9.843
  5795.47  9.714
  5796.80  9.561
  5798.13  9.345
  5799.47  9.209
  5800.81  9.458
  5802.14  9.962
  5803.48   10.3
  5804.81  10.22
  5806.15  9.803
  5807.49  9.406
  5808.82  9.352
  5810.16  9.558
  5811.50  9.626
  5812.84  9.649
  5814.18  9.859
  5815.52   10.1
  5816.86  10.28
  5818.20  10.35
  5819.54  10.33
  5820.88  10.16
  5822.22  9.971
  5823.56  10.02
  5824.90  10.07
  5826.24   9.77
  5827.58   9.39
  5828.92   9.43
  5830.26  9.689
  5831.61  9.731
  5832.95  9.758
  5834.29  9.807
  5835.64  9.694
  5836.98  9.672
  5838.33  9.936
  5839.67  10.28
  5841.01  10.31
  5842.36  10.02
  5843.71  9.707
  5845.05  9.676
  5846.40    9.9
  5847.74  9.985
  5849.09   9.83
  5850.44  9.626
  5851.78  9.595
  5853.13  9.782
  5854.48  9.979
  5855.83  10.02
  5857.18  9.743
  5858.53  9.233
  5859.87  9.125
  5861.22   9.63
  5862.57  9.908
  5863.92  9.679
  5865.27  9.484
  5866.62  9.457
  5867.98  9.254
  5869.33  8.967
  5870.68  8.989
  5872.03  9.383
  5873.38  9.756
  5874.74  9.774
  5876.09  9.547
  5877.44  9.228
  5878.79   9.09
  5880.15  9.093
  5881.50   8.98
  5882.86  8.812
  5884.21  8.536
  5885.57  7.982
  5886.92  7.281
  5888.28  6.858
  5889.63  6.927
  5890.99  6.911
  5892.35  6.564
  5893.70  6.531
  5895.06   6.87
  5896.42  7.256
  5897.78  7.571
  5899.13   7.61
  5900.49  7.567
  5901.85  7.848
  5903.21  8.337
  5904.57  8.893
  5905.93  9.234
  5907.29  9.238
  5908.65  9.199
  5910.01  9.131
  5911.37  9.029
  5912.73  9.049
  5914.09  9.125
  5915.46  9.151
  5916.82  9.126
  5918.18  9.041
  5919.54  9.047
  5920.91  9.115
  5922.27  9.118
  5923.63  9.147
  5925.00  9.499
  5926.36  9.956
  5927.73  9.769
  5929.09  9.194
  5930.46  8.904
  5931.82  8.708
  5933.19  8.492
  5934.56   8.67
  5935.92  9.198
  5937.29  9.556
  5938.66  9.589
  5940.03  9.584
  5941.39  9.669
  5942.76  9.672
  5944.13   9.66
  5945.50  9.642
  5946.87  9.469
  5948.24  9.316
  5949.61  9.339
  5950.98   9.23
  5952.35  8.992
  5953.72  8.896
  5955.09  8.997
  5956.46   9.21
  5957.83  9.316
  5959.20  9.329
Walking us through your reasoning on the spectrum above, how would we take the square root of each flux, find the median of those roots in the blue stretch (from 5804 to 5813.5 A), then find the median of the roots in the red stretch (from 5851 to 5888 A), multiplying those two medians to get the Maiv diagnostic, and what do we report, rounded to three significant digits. 9.50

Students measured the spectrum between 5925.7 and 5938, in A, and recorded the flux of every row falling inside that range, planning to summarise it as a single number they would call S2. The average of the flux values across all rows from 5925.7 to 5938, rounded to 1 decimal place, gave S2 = 9.2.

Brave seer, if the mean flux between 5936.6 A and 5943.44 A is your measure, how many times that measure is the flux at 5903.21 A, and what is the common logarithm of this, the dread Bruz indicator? -0.062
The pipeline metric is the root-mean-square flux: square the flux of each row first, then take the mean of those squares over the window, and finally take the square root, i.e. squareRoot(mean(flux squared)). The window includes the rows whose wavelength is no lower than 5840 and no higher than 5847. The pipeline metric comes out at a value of 9.9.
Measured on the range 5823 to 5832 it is 9.7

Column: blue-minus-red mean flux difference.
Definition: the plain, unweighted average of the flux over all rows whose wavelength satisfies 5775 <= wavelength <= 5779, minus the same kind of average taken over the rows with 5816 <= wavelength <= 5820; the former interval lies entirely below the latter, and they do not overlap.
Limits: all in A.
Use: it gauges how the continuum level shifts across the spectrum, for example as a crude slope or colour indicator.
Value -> -1.0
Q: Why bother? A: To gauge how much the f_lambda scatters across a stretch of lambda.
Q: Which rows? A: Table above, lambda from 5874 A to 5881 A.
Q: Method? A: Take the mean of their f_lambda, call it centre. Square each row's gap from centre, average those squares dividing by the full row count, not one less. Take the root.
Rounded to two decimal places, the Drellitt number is 0.27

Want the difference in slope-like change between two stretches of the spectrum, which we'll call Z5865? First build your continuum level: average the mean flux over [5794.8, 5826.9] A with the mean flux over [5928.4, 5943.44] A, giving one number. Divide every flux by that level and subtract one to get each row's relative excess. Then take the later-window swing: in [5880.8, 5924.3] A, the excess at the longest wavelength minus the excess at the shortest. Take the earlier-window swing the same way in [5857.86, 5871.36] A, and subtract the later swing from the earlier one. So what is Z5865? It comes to -0.043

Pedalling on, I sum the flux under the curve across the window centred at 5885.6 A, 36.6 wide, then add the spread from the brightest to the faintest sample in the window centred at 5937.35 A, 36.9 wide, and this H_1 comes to 302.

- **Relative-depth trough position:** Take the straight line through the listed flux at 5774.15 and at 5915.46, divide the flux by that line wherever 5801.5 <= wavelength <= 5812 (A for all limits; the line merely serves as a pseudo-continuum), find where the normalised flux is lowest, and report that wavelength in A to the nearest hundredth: 5808.82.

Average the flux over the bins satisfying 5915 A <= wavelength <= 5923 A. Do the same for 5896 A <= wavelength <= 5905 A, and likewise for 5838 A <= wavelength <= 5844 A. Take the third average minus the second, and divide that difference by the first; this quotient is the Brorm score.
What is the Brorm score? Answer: 0.24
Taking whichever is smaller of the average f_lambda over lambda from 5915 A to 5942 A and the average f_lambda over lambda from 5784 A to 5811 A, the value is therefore 9.23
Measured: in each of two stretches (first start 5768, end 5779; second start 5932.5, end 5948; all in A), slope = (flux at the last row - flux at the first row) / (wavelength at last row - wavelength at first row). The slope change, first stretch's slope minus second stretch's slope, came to -0.15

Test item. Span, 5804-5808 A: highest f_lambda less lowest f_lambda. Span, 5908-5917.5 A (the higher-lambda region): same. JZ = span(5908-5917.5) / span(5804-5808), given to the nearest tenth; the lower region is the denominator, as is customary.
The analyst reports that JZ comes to 0.2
